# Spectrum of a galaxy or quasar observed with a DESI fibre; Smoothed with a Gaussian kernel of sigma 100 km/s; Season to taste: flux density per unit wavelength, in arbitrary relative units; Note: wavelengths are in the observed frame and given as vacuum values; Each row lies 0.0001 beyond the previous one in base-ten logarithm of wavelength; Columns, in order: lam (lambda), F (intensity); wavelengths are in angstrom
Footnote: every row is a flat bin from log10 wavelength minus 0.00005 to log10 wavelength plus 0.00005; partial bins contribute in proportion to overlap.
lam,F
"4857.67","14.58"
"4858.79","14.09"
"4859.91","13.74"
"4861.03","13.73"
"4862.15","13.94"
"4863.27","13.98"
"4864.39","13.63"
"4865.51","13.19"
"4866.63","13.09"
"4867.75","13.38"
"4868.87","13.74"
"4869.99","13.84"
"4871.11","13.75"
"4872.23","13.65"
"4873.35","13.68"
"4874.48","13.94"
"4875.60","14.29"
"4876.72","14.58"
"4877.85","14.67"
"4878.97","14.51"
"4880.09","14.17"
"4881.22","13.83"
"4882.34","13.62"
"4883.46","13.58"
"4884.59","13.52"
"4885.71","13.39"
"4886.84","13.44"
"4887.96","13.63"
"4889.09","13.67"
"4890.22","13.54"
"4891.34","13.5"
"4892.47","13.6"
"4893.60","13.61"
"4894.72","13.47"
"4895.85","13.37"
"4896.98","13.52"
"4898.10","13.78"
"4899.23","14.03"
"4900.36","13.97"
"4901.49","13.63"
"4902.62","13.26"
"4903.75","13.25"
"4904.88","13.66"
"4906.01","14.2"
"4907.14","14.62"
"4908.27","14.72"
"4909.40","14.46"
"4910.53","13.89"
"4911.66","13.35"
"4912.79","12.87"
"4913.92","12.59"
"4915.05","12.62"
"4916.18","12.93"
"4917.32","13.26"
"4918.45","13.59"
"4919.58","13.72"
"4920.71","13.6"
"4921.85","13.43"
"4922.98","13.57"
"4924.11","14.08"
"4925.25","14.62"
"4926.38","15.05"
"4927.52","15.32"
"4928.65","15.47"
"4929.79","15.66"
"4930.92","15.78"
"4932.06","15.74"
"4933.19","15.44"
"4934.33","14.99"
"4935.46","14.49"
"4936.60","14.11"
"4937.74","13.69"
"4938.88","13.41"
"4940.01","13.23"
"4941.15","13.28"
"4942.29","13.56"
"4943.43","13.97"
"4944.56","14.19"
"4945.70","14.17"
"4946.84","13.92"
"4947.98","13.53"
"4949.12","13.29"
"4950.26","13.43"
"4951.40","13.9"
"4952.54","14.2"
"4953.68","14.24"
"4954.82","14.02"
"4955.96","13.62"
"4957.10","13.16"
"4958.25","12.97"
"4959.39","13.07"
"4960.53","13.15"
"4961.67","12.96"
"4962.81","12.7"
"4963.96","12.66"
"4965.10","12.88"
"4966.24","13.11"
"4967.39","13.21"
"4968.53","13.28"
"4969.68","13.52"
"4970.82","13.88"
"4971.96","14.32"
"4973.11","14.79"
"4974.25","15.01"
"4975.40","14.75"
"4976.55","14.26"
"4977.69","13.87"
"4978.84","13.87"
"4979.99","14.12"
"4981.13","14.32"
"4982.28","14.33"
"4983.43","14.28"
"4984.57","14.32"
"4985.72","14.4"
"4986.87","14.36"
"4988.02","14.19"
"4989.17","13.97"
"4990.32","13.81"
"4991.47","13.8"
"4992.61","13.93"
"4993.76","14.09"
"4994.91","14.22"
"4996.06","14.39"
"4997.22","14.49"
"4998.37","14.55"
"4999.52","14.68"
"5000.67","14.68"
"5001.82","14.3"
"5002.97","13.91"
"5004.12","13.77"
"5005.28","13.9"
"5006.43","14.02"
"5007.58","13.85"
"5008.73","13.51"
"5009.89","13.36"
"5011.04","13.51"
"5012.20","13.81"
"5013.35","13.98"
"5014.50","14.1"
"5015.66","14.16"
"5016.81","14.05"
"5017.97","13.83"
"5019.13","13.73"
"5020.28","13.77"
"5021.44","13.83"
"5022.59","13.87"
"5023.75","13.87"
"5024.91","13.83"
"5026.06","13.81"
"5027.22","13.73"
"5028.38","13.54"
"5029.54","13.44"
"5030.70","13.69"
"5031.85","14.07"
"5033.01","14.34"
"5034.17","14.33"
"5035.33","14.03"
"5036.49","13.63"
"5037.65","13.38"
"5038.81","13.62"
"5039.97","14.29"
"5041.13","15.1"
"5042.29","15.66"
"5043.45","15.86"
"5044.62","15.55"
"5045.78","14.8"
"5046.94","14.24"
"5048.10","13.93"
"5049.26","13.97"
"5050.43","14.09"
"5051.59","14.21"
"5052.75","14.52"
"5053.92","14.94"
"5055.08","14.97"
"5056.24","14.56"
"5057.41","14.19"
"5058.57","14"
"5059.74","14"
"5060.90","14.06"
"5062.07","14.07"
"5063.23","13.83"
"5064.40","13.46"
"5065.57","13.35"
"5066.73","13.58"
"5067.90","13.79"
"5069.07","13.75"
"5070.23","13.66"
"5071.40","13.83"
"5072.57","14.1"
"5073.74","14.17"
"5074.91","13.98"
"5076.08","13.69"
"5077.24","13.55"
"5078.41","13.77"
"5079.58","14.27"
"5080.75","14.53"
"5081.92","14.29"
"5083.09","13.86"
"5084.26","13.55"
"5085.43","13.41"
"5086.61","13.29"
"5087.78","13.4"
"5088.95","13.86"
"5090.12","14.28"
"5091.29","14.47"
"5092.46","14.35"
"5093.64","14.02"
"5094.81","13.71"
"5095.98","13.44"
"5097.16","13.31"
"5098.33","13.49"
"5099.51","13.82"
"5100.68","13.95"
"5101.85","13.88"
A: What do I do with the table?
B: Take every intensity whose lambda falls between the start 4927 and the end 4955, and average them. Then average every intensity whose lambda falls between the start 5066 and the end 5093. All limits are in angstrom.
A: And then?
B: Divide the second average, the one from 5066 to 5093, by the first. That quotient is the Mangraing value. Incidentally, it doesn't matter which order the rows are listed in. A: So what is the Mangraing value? 0.972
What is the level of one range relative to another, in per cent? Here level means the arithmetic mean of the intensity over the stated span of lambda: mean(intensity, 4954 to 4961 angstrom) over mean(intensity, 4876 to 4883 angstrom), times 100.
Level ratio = 94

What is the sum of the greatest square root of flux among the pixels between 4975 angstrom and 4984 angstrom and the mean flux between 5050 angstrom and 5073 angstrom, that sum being 17.9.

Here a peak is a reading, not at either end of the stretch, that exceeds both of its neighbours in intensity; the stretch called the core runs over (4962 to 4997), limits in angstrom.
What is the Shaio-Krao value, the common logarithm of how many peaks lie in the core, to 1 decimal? 0.5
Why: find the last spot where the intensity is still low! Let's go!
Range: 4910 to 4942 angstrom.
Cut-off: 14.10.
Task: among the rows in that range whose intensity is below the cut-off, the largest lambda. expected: 4941.15 angstrom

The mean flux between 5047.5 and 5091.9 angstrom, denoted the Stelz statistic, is 14.0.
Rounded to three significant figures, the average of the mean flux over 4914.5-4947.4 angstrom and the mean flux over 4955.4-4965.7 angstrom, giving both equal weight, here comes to 13.6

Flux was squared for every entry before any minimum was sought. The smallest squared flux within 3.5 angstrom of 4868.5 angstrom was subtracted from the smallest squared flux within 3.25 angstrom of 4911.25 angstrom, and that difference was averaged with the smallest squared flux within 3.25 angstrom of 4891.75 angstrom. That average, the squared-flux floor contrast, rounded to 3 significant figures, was 84.3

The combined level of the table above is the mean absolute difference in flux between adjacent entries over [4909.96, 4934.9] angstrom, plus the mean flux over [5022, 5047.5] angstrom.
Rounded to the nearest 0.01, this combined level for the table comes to 14.49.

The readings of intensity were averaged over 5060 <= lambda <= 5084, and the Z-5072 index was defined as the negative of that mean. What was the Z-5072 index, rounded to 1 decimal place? -13.9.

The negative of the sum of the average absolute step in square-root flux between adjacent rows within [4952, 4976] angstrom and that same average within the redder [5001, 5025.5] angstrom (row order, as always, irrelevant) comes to -0.050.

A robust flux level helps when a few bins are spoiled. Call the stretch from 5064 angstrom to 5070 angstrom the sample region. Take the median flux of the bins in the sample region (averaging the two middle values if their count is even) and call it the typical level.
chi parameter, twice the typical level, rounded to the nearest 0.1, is 27.2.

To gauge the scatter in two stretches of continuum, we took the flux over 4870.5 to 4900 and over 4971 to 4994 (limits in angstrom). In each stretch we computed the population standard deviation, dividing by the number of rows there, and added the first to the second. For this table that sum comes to 0.69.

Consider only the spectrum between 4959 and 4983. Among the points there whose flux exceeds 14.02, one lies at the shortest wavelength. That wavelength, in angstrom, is 4971.96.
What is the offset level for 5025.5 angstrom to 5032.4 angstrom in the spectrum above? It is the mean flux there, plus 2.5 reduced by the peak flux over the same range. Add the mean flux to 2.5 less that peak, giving 2.14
